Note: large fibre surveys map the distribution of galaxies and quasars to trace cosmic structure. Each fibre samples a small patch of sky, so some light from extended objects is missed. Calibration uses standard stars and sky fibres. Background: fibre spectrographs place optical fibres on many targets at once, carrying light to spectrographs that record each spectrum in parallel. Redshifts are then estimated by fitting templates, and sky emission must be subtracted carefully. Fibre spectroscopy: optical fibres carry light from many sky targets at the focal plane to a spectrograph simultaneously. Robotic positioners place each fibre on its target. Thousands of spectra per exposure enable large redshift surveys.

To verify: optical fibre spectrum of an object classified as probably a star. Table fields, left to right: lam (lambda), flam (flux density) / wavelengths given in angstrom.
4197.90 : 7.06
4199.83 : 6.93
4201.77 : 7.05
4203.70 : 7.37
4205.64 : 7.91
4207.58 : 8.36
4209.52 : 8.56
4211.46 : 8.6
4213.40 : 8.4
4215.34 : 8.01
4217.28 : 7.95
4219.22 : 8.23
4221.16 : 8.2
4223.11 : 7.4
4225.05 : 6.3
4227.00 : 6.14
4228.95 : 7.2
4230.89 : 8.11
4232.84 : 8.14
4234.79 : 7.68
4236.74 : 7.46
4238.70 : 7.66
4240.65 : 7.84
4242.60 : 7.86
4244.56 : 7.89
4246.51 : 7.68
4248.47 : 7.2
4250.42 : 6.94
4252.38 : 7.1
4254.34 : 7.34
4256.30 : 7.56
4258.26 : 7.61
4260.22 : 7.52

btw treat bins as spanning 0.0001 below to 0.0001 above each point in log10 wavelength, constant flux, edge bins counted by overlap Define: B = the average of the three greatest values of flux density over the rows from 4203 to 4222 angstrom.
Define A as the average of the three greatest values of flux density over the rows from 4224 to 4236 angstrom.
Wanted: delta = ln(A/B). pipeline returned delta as -0.07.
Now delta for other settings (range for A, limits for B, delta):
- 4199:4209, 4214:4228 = -0.03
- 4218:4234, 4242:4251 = 0.05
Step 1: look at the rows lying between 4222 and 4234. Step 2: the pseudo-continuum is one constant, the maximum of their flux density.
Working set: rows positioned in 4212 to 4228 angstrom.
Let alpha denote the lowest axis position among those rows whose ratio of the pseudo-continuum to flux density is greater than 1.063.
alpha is 4223.11 angstrom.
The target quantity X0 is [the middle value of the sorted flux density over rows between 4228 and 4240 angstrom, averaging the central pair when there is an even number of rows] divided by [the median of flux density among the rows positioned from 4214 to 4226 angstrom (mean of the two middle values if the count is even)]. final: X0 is 0.96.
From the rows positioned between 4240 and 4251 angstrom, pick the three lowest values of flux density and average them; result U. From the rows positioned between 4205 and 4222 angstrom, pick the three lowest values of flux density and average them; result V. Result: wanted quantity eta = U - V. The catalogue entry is -0.7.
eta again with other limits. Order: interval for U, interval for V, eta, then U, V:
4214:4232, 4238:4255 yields -0.5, 6.55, 7.1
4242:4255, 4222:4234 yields 0.5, 7.08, 6.5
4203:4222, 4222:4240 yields 1.2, 7.74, 6.5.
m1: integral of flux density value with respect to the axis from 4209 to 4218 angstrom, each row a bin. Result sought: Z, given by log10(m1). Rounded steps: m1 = 75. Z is 1.87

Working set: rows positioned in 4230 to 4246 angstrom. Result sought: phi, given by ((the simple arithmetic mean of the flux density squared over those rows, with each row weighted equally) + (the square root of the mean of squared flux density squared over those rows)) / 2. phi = 61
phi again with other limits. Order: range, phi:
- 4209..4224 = 67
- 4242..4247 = 61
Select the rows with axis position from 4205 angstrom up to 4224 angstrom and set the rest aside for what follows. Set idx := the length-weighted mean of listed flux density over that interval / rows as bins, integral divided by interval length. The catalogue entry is 8.17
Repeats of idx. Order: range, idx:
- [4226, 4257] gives 7.49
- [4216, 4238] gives 7.54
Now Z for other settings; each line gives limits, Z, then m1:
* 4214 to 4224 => 1.90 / 80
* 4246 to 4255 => 1.81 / 65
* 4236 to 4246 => 1.89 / 77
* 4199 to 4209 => 1.88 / 76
